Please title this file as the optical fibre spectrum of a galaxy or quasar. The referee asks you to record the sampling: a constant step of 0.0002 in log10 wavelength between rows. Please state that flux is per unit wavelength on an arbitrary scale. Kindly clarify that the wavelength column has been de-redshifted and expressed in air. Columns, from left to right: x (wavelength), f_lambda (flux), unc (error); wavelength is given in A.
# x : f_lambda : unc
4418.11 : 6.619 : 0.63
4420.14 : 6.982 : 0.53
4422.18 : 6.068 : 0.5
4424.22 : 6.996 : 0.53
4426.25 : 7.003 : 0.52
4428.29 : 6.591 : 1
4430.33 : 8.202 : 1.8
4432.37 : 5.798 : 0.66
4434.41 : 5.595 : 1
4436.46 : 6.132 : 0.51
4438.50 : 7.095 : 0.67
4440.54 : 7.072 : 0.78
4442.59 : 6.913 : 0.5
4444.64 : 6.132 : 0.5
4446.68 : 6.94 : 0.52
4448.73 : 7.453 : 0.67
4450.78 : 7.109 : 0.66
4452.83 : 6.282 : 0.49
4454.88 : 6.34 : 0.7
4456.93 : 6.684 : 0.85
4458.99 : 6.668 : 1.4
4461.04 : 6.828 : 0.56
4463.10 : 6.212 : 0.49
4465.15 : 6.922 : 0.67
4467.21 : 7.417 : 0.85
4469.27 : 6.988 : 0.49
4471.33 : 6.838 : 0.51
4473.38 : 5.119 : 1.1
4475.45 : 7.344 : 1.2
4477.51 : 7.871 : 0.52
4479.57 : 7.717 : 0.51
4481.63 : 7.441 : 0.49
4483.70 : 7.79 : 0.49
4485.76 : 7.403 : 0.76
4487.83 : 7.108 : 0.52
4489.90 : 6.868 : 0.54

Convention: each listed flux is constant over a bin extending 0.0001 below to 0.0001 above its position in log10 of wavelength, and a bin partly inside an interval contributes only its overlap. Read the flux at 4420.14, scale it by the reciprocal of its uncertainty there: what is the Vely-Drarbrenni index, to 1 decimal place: 13.2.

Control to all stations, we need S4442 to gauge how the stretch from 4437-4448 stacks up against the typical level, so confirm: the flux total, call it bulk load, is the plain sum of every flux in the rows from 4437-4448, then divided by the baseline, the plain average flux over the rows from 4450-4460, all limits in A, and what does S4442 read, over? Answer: 5.2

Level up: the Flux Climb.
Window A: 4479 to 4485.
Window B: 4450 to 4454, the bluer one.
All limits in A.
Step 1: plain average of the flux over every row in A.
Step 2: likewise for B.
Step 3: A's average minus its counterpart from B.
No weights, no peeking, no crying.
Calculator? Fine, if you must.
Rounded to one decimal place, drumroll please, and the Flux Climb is 1.0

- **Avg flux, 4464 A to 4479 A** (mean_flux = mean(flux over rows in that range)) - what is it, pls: 6.9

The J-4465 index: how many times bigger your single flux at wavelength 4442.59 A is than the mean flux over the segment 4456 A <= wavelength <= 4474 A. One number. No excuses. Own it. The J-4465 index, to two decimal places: 1.04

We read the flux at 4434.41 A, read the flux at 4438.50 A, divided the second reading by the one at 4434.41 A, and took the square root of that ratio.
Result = 1.13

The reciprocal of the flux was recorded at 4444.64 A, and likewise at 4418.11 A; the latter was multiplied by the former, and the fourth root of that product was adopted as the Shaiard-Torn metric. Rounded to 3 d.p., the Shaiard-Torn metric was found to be 0.396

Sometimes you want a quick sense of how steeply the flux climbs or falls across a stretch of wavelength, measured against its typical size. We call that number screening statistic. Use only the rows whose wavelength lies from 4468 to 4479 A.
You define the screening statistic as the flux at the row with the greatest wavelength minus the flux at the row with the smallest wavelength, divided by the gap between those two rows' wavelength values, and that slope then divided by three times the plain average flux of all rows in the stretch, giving 0.0052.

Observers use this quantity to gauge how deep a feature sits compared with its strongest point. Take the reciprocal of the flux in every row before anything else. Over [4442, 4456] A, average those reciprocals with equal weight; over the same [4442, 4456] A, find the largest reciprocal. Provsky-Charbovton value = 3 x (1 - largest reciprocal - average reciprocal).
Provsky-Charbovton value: 2.06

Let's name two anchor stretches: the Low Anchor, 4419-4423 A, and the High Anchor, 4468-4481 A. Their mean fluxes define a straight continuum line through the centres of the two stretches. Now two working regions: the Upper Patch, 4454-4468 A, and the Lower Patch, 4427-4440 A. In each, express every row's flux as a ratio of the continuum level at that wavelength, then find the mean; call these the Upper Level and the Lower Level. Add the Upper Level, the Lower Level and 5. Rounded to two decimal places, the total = 6.97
